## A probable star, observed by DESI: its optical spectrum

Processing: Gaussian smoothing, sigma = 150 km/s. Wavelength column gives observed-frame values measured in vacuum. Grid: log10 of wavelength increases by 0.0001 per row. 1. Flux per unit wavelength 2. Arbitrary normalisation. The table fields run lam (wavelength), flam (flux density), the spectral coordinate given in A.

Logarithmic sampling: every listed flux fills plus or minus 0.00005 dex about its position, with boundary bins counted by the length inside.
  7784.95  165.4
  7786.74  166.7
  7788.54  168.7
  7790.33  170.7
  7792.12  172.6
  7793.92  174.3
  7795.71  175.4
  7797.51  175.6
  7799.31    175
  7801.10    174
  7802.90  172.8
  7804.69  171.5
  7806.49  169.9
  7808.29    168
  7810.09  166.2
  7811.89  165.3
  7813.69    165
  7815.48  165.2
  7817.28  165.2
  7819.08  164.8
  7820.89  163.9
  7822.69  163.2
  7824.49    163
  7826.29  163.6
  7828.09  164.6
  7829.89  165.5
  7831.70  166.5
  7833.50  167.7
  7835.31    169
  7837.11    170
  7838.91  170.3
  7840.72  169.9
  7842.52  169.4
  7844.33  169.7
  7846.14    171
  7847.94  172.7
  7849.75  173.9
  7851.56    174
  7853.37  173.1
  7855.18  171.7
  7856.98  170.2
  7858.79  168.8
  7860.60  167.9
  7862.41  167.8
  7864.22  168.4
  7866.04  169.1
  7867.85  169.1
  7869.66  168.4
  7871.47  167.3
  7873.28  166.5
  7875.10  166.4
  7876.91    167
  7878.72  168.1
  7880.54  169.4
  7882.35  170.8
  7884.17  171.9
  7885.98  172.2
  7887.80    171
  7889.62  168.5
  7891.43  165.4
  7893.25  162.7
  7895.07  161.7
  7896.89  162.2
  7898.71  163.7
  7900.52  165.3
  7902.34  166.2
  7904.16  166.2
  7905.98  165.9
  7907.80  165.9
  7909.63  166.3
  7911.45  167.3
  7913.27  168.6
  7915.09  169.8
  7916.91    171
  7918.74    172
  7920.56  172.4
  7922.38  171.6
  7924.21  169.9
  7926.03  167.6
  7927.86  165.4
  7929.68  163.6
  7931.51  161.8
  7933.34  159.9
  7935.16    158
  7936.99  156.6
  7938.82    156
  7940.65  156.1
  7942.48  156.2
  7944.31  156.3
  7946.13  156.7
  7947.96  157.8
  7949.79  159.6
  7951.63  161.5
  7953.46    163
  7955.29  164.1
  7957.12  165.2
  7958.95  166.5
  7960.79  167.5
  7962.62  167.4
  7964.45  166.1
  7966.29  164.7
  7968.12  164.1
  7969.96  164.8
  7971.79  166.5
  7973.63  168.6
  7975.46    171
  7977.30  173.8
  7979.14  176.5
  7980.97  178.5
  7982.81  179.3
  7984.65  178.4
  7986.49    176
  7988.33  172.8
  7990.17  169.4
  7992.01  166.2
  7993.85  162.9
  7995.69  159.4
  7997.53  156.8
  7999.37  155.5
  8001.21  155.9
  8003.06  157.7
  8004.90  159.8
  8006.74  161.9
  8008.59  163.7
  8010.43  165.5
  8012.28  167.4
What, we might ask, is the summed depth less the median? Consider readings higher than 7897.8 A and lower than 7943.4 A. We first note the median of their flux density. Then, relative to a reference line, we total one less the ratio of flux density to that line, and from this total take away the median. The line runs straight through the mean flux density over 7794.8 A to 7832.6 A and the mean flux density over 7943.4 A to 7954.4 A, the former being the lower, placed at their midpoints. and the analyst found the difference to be -167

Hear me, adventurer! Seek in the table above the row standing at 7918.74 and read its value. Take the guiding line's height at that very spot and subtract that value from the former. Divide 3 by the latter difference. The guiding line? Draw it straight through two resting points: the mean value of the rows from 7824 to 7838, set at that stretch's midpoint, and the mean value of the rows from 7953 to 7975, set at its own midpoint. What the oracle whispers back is -0.5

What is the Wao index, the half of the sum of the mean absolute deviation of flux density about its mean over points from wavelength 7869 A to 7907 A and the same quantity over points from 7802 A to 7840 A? 2.4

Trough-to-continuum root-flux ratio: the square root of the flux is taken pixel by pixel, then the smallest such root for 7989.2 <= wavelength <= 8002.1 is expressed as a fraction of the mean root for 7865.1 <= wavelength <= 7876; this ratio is 0.963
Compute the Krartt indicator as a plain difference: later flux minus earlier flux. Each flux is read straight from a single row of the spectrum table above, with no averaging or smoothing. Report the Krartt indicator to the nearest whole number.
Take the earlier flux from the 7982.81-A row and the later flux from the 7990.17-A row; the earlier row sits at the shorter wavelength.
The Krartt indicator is -10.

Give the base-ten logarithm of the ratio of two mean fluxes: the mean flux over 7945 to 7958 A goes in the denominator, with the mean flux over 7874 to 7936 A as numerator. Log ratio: 0.015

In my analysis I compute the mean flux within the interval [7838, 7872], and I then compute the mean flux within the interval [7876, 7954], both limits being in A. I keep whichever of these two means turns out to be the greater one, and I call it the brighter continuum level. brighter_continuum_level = 170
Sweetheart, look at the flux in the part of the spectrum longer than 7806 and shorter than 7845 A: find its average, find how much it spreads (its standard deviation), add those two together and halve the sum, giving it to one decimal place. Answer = 84.5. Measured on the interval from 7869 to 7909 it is 84.9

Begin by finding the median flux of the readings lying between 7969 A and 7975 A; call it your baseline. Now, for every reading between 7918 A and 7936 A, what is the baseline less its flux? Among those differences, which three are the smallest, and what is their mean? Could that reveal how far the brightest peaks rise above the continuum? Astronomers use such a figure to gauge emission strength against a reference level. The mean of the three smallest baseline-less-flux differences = -5.5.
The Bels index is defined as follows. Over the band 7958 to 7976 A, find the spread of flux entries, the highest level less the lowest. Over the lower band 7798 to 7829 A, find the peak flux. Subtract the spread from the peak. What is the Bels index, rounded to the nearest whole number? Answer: 168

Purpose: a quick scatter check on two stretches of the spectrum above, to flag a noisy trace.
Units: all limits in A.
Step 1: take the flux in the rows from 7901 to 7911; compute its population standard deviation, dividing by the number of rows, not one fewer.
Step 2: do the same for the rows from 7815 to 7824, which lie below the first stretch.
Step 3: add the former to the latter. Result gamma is 1.0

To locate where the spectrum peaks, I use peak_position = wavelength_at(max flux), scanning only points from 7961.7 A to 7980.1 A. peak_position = 7979.14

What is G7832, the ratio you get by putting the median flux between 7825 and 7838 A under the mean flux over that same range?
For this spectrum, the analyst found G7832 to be 1.001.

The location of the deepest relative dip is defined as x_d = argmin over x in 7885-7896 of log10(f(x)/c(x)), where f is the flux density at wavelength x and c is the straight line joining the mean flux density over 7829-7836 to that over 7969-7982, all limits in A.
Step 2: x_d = 7895.07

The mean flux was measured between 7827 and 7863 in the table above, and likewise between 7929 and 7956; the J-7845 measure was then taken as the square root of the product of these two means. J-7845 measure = 164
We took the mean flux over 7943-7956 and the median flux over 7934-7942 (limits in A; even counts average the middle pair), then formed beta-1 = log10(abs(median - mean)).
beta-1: 0.5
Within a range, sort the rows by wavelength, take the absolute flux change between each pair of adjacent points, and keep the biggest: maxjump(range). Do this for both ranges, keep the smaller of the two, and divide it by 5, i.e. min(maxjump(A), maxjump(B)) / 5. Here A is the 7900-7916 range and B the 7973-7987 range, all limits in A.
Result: 0.26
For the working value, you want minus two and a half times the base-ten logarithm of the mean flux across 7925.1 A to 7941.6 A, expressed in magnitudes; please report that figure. -5.51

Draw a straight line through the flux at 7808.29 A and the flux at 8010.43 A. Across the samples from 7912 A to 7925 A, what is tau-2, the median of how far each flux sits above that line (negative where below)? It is 4.3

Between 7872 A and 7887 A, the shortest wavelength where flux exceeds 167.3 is 7878.72 A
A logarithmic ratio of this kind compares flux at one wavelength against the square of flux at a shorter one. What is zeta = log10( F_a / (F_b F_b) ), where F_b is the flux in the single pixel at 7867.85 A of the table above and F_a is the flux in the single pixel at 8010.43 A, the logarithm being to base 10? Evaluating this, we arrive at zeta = -2.24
